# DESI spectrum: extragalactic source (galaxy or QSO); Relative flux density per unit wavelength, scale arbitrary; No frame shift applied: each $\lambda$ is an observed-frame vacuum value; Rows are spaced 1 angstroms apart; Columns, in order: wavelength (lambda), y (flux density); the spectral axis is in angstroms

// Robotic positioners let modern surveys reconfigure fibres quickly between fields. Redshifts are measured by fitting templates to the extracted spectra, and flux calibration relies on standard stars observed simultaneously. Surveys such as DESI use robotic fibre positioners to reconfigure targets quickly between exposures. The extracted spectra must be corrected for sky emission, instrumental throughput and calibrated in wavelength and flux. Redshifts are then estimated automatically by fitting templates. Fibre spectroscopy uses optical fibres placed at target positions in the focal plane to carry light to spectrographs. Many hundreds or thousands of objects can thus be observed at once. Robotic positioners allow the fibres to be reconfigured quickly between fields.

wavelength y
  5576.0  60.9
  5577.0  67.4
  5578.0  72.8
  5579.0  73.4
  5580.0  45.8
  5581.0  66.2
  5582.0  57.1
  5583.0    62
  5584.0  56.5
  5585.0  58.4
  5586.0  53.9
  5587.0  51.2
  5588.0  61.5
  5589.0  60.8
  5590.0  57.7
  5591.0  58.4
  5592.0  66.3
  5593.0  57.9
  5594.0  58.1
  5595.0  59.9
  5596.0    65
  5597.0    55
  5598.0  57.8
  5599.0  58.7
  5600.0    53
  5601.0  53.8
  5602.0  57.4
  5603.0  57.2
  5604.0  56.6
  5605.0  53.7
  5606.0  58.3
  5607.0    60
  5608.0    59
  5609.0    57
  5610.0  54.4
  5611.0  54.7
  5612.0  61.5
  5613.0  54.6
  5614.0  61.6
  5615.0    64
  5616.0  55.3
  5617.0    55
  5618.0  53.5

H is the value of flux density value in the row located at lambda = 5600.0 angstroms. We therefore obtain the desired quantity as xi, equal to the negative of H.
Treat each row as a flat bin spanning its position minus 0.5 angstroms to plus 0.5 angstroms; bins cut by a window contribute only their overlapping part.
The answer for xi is -53.0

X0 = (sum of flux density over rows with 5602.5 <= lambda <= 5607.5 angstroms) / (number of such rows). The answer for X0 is 57.2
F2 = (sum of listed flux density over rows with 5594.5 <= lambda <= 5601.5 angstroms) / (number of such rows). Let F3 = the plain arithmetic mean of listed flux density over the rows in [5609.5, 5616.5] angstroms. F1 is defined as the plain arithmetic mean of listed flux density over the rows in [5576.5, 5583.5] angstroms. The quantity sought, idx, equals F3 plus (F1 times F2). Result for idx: 3717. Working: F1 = 63.5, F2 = 57.6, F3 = 58.0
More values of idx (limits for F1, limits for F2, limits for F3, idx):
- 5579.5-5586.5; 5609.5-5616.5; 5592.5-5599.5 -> 3373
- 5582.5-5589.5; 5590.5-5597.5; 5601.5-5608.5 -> 3528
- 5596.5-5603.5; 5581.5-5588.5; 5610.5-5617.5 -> 3270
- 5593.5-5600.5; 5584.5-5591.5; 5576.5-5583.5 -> 3406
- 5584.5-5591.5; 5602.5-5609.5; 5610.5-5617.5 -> 3354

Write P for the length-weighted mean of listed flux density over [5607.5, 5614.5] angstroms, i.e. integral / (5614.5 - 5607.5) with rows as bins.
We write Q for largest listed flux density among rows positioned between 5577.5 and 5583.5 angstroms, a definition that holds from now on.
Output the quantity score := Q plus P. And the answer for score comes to 131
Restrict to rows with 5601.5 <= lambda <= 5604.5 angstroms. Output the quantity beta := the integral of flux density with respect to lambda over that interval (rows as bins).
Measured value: 171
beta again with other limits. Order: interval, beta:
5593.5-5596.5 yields 183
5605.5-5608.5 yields 177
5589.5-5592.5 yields 182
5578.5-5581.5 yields 185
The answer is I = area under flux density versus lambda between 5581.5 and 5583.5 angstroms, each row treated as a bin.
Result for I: 119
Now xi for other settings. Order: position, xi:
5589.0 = -60.8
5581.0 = -66.2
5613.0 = -54.6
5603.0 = -57.2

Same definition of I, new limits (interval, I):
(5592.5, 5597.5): 296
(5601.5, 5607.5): 343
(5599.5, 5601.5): 107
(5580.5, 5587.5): 405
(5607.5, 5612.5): 287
